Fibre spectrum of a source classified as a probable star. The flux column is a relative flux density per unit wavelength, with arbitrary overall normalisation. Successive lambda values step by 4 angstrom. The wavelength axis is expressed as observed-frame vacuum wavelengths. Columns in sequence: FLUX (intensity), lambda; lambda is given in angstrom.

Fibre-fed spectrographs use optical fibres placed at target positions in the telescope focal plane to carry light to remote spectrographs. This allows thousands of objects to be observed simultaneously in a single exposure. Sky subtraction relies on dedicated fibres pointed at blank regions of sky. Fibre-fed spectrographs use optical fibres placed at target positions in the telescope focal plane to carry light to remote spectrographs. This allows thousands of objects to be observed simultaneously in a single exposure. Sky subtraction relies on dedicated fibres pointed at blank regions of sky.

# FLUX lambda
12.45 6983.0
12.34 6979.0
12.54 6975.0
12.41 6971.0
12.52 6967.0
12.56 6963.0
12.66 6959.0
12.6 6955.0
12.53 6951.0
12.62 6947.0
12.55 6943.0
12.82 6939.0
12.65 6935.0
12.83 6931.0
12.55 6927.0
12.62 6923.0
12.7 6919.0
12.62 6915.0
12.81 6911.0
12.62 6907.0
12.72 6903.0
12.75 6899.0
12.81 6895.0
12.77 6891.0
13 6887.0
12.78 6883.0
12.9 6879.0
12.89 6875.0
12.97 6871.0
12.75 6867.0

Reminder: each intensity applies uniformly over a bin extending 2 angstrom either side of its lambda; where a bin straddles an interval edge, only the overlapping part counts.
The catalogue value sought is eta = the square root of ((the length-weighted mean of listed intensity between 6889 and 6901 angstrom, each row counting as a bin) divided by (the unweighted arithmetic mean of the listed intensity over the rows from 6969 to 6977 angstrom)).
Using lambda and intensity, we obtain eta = 1.01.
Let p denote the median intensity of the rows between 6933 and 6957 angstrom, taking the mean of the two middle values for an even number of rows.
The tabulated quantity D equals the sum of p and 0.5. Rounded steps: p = 12.6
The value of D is 13.1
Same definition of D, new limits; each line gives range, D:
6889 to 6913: 13.3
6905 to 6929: 13.1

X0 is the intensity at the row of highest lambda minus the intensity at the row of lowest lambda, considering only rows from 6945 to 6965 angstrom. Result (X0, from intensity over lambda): -0.06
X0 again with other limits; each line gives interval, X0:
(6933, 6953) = -0.12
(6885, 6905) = -0.28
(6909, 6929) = -0.26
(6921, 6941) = 0.20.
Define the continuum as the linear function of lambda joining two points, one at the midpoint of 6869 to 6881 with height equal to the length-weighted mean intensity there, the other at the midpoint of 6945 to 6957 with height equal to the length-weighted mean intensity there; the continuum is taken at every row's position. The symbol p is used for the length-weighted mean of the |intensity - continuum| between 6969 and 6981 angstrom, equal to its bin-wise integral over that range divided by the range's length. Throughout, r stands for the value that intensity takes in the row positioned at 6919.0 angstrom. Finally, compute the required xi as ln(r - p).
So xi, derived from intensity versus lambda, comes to 2.53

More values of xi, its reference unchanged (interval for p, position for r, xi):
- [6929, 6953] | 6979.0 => 2.51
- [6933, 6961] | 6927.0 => 2.52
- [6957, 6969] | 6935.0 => 2.53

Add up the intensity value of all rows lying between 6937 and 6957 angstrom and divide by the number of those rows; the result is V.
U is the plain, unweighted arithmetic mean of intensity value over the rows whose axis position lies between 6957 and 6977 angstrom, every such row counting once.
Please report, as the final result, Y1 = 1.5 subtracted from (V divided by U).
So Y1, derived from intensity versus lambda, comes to -0.493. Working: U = 12.5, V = 12.6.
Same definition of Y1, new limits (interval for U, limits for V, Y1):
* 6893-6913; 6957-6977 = -0.516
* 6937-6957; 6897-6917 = -0.494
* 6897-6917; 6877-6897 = -0.488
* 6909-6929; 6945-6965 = -0.505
